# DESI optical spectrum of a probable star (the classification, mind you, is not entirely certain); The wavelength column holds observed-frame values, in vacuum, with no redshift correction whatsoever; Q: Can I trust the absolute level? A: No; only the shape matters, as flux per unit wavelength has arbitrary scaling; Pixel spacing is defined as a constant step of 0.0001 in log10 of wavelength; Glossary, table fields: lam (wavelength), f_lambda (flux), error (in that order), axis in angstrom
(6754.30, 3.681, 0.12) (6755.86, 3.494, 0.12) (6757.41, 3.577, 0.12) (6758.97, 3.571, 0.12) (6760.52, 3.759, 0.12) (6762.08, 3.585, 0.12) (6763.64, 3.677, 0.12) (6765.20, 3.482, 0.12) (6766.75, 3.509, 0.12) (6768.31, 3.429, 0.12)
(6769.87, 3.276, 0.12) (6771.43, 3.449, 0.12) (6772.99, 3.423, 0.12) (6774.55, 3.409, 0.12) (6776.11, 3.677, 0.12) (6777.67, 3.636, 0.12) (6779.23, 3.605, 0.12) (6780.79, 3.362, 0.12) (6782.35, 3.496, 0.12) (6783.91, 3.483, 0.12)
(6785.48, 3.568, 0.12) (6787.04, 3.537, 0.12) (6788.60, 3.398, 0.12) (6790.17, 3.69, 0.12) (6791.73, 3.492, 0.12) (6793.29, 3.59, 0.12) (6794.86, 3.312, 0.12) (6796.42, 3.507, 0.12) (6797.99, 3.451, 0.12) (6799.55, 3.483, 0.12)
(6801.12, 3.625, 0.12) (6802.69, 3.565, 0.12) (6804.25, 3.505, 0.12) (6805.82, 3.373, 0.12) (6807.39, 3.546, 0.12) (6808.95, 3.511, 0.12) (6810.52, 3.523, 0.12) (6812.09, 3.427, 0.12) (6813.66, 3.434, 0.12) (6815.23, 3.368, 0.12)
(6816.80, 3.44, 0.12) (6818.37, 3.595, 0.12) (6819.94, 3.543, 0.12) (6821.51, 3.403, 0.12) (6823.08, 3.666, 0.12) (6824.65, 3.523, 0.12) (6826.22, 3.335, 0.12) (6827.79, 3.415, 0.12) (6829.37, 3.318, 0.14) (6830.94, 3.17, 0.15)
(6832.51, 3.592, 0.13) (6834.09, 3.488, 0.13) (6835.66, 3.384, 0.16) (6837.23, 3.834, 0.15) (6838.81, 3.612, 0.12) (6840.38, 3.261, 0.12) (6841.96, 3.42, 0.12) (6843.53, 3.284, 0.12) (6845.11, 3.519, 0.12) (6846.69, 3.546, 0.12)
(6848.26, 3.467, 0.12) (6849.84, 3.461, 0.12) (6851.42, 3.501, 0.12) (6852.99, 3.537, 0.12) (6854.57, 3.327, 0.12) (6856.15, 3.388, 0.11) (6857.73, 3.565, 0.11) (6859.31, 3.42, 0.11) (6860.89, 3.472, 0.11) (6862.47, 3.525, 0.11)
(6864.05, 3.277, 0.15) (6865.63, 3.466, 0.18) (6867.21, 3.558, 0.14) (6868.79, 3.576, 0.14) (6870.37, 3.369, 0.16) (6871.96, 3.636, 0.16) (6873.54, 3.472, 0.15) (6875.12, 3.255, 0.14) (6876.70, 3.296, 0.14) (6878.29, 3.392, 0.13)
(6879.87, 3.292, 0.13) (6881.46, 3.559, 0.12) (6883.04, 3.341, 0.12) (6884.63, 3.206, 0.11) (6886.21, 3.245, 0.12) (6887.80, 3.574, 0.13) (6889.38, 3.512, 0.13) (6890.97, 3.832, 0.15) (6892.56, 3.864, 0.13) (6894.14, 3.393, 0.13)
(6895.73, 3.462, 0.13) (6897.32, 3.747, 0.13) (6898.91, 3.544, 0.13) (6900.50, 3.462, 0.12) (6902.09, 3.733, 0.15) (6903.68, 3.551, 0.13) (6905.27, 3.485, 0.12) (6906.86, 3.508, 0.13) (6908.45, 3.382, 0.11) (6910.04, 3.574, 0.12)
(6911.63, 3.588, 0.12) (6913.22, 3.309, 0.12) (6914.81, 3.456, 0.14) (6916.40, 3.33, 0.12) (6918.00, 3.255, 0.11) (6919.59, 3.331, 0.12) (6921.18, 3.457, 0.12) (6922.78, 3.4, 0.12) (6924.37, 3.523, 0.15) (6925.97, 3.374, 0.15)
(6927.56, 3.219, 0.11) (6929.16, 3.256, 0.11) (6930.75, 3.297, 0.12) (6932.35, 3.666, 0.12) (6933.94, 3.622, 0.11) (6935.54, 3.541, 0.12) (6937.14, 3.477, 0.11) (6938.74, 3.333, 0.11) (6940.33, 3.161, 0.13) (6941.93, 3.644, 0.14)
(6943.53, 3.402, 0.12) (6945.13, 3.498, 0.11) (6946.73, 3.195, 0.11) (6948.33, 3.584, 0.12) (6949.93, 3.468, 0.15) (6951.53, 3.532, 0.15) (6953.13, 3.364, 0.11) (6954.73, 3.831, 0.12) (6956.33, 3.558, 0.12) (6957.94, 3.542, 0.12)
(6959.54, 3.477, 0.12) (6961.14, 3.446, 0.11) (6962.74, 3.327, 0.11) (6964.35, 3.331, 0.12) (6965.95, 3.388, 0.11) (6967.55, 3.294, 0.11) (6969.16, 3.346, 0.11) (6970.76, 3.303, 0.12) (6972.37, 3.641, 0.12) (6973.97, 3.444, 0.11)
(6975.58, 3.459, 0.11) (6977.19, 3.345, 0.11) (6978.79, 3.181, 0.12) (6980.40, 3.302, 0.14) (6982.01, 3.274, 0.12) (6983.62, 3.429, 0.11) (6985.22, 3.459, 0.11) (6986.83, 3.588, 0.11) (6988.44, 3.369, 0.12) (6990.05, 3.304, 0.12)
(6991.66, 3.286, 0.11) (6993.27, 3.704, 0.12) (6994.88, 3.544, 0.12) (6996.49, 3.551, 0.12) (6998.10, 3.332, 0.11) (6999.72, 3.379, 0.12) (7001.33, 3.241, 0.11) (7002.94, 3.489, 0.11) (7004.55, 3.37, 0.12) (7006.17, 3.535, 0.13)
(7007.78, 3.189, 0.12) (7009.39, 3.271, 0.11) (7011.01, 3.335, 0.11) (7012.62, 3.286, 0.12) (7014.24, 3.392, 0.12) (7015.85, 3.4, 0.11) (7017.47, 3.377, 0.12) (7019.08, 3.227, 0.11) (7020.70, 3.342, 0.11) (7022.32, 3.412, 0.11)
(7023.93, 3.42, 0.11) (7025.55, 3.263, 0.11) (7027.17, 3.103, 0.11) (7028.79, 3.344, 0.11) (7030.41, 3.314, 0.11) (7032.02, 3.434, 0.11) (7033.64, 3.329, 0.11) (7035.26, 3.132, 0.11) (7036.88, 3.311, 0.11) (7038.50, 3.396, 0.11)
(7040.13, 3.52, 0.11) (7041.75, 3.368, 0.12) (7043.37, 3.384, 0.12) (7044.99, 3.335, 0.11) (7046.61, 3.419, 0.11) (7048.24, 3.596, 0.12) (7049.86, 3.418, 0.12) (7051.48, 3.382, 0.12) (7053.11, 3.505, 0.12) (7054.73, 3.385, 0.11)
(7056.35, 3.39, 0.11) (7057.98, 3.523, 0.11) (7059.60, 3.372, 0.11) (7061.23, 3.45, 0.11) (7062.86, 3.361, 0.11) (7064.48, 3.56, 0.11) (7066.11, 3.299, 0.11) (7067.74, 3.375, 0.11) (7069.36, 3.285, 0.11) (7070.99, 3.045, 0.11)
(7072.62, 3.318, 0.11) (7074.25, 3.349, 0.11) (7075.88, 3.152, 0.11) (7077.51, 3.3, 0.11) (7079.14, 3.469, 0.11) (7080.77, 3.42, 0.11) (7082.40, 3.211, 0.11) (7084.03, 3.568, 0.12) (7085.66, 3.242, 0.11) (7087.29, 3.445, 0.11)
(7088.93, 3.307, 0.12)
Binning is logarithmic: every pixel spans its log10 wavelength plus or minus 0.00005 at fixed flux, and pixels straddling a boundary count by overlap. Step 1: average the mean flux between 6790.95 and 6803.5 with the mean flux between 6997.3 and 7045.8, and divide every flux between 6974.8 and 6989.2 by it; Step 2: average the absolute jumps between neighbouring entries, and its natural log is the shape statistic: -3.35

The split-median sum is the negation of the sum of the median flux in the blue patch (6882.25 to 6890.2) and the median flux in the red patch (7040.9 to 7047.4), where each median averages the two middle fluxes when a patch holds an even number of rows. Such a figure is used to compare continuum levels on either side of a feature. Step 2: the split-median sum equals -6.72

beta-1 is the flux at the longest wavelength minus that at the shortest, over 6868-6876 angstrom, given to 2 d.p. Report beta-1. -0.32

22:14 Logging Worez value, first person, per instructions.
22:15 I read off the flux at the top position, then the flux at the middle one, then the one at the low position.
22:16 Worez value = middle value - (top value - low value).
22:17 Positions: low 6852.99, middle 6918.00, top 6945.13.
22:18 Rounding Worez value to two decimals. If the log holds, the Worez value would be 3.29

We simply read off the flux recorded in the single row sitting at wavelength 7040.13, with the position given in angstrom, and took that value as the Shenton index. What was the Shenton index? 3.52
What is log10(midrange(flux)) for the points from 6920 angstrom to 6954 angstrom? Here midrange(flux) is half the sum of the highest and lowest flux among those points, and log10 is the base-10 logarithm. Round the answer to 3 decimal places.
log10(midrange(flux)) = 0.533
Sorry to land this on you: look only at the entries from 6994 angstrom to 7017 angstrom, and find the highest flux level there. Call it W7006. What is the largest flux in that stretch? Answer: 3.551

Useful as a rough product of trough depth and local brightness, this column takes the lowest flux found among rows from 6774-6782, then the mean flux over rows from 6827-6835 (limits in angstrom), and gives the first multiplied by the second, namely 11.4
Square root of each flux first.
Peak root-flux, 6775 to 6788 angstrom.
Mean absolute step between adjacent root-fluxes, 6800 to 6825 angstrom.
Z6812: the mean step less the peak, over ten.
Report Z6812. -0.1891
